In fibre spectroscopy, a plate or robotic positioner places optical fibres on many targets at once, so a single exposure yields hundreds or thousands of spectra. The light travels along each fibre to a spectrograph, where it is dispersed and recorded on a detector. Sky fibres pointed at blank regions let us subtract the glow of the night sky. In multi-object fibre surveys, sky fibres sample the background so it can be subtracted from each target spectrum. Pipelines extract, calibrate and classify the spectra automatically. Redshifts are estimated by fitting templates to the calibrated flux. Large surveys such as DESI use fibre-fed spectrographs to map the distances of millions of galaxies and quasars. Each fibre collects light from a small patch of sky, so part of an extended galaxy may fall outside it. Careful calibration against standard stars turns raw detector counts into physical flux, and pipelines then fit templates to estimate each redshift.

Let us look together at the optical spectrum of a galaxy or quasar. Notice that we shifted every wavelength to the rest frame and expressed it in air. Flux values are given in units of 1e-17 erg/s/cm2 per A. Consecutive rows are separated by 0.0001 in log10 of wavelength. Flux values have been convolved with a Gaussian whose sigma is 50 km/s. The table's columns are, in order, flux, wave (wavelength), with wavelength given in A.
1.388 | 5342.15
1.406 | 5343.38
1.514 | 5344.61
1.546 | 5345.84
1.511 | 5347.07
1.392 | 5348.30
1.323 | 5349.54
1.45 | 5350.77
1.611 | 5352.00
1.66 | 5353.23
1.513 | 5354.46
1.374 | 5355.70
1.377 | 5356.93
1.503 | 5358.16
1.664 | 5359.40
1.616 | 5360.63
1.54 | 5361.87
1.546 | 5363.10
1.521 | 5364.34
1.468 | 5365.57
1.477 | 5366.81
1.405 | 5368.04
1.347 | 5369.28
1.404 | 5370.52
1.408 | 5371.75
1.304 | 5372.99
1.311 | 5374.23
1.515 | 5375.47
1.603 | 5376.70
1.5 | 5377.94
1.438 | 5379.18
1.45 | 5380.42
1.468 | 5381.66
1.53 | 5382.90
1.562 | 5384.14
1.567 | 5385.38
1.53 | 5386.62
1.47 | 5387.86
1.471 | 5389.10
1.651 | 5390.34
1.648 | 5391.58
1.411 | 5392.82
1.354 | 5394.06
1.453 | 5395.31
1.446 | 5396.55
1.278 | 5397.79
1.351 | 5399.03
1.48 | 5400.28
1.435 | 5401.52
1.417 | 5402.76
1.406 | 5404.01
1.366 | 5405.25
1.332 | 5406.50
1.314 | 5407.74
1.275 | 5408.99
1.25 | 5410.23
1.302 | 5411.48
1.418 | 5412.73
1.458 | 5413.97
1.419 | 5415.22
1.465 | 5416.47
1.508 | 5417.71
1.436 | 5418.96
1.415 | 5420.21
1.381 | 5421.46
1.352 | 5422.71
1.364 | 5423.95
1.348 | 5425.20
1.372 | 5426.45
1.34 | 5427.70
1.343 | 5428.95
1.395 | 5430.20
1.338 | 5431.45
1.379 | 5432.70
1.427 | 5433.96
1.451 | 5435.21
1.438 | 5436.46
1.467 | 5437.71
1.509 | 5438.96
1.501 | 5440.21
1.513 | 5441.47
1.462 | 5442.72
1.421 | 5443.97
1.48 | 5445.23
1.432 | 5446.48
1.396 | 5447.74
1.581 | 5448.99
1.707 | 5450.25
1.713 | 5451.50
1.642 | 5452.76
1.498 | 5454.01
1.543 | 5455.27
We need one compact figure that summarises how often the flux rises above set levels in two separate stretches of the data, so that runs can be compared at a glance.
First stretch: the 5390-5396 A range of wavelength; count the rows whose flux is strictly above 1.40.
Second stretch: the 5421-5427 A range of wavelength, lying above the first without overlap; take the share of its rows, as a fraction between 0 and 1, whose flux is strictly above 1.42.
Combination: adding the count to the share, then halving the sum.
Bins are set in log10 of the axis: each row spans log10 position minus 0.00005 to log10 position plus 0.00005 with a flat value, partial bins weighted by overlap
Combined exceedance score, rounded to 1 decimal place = 2.0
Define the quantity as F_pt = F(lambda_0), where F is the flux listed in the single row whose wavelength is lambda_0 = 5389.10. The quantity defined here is 1.471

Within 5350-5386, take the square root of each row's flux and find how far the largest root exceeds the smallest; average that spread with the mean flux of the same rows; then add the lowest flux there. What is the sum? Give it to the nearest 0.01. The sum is 2.12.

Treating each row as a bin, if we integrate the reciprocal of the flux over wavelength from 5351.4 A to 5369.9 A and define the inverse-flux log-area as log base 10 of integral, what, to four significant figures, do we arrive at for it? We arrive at 1.091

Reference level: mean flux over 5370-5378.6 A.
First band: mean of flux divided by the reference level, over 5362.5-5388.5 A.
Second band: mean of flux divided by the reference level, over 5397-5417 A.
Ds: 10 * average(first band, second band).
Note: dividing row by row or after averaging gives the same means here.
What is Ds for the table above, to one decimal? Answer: 9.9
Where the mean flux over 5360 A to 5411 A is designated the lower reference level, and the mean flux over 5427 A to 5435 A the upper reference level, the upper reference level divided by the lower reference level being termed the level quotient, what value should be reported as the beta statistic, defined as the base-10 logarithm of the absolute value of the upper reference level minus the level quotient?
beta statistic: -0.373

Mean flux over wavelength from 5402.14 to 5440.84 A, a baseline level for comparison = 1.39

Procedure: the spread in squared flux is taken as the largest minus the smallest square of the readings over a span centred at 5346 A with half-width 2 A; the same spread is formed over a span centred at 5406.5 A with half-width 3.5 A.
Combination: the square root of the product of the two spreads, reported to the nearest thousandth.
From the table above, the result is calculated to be 0.194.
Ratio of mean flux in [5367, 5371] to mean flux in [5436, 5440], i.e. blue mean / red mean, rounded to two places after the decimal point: 0.94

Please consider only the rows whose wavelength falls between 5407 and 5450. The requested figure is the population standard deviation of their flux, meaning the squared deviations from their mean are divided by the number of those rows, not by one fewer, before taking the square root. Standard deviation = 0.073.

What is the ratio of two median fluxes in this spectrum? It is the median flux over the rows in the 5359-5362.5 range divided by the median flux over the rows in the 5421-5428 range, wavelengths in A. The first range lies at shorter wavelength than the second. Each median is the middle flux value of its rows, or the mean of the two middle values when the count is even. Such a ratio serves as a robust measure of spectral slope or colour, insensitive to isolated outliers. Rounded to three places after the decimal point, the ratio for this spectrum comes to 1.190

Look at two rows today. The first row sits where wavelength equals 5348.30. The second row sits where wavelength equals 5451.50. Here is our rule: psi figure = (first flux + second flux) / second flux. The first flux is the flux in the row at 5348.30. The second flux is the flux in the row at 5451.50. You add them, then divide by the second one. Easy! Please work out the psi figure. 1.81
